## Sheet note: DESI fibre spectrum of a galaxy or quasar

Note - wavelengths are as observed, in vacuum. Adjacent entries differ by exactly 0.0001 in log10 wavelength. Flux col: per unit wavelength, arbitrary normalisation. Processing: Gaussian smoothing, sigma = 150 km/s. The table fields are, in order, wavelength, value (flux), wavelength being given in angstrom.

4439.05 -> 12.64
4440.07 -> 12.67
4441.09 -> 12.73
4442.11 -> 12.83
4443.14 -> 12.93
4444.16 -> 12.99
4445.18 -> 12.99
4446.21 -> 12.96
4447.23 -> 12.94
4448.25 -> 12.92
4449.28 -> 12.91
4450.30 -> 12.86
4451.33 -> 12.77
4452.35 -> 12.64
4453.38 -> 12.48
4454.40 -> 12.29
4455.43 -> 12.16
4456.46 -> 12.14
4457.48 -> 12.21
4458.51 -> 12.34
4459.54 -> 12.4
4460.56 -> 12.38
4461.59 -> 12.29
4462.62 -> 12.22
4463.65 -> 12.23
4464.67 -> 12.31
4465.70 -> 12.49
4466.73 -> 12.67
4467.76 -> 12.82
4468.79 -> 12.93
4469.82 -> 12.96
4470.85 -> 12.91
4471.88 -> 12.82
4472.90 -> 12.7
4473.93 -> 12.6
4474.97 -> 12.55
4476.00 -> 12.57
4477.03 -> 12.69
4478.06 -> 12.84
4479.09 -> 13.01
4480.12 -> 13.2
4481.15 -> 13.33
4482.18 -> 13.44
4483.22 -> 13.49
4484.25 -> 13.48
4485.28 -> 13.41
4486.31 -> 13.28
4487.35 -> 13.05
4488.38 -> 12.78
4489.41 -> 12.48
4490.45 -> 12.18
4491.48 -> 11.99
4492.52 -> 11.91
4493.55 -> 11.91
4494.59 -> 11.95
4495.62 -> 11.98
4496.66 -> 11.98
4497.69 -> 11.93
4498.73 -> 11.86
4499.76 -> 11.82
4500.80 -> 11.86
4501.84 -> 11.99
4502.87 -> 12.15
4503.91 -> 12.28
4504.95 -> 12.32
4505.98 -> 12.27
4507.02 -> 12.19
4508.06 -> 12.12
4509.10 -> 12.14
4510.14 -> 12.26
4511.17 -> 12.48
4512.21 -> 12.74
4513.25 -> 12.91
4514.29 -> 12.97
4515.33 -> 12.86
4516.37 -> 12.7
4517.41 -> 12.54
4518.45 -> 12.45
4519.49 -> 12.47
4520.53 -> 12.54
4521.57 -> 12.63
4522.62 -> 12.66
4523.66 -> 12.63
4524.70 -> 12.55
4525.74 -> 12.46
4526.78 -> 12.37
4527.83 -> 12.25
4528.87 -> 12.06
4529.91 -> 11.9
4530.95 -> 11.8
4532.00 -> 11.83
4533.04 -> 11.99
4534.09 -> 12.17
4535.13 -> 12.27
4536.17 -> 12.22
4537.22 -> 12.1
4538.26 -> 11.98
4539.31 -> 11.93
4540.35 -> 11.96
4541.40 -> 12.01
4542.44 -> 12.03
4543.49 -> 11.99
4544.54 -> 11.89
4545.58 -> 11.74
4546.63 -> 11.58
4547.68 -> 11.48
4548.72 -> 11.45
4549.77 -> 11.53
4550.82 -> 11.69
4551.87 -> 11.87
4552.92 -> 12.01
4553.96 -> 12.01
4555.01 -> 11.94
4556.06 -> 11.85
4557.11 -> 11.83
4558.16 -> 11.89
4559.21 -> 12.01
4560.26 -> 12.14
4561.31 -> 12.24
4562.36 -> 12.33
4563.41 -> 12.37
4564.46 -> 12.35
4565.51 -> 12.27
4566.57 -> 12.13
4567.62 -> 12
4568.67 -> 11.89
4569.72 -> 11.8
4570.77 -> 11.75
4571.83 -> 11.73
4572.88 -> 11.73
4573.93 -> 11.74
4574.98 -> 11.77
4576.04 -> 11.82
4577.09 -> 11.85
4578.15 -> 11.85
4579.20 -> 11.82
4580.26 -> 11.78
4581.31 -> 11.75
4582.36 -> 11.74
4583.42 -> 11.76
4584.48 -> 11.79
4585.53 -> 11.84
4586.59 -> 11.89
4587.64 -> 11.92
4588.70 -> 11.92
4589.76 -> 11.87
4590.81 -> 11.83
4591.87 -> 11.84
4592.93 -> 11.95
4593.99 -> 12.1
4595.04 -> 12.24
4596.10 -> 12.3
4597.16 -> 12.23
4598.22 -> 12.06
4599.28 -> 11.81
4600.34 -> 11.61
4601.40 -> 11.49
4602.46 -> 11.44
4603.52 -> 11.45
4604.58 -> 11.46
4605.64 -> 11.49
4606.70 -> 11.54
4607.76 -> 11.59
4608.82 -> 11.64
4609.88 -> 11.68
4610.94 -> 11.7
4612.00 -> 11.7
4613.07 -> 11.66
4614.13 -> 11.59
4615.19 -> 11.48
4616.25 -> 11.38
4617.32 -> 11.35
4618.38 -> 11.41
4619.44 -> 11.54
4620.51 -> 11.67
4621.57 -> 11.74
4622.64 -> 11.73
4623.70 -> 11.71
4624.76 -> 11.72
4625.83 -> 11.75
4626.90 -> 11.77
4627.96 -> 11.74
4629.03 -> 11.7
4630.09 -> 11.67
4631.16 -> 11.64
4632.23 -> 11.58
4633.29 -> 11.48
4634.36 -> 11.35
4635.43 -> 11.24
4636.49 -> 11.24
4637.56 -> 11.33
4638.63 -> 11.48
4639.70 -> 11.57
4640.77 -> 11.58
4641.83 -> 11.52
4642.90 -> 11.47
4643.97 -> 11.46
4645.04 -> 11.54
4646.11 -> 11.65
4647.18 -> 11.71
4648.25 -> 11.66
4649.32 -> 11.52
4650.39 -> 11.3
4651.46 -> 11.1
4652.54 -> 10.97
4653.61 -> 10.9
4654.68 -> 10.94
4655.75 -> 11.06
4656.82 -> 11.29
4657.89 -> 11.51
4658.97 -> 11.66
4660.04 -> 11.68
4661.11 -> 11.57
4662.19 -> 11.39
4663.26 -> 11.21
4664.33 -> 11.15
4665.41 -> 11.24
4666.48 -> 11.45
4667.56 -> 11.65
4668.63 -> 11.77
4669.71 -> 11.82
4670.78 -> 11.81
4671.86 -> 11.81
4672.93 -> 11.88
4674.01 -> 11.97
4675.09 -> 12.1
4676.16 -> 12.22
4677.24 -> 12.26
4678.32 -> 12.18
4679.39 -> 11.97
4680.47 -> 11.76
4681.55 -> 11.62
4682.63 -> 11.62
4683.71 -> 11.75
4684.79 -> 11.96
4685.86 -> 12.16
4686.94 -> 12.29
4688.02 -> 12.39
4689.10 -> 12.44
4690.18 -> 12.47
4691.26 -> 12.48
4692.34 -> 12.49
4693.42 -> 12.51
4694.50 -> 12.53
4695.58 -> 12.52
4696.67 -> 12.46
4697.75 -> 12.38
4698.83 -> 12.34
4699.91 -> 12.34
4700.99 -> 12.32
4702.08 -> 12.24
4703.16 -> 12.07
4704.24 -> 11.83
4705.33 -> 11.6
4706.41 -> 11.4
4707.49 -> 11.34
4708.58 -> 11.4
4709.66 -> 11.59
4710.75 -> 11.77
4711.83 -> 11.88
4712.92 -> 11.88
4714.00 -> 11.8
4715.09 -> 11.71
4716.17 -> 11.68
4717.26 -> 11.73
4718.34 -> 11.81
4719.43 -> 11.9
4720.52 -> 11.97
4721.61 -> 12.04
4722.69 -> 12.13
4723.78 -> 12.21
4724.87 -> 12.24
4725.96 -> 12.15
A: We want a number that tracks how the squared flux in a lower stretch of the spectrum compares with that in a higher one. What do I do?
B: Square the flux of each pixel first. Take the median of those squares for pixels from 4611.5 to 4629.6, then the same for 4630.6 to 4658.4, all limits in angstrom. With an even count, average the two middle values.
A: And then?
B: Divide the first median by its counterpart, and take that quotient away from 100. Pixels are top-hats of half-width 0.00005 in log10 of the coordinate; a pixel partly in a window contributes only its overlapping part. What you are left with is 99.0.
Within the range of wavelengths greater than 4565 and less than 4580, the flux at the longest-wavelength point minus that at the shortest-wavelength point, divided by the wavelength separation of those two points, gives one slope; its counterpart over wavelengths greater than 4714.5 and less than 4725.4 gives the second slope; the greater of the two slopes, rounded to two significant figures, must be 0.054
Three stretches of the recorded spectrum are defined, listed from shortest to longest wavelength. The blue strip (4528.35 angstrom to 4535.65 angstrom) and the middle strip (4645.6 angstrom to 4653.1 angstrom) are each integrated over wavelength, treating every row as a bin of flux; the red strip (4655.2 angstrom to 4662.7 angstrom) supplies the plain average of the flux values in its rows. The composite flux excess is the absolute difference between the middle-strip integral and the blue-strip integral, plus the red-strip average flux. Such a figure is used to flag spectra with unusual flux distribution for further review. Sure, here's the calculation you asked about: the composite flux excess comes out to 13.6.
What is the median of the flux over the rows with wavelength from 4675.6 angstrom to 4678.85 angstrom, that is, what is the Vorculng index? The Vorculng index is 12.2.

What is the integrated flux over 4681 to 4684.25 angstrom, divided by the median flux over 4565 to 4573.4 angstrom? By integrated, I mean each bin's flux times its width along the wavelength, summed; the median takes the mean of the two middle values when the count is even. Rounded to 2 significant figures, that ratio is 3.2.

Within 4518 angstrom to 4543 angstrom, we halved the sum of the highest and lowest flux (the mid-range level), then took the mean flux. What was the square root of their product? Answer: 12.2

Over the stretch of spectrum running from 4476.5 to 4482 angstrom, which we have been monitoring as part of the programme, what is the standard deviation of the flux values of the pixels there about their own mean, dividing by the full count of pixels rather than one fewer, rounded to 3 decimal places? 0.232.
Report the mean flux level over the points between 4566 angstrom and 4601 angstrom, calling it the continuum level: 11.9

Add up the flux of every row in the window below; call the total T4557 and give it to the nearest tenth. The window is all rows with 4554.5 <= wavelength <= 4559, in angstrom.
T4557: 47.5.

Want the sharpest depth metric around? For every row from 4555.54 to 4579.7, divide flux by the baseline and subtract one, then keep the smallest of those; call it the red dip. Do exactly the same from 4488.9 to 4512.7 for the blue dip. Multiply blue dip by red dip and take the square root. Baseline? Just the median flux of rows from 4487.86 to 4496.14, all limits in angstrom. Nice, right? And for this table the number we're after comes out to 0.017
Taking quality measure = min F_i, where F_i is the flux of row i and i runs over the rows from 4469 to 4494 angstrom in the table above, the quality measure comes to 11.91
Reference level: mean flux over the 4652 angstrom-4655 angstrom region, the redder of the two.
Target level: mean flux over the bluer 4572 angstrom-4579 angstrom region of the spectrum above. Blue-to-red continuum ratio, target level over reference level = 1.08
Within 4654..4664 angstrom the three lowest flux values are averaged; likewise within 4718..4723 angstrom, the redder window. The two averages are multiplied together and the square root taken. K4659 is 11.5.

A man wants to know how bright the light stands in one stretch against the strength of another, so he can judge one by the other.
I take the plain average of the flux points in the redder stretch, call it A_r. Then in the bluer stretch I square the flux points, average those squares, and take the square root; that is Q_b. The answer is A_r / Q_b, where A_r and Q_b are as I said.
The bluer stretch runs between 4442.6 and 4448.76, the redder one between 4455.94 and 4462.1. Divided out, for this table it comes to 0.95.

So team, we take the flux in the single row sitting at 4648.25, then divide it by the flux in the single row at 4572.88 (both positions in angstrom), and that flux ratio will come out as 0.994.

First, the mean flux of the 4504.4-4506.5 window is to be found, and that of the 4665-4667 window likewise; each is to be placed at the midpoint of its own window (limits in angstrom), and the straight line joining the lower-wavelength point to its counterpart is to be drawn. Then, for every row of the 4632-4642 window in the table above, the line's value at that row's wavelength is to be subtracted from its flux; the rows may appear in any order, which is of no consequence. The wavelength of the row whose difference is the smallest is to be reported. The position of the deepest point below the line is 4635.43 angstrom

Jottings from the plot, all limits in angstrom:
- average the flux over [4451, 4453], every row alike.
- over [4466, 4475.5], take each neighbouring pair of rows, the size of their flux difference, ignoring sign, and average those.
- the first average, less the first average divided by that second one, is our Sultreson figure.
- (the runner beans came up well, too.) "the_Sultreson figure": -132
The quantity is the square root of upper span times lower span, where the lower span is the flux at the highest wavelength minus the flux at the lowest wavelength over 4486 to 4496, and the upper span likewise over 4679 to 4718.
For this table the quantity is 0.6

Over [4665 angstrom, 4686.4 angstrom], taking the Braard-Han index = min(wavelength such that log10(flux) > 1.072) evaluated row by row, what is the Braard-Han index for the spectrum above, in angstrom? 4669.71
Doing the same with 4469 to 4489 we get 4469.82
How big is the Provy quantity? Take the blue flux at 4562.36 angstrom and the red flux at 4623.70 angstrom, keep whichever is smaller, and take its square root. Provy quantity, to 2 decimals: 3.42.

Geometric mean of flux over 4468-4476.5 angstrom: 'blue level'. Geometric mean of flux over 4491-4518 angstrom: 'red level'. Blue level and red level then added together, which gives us 25.0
